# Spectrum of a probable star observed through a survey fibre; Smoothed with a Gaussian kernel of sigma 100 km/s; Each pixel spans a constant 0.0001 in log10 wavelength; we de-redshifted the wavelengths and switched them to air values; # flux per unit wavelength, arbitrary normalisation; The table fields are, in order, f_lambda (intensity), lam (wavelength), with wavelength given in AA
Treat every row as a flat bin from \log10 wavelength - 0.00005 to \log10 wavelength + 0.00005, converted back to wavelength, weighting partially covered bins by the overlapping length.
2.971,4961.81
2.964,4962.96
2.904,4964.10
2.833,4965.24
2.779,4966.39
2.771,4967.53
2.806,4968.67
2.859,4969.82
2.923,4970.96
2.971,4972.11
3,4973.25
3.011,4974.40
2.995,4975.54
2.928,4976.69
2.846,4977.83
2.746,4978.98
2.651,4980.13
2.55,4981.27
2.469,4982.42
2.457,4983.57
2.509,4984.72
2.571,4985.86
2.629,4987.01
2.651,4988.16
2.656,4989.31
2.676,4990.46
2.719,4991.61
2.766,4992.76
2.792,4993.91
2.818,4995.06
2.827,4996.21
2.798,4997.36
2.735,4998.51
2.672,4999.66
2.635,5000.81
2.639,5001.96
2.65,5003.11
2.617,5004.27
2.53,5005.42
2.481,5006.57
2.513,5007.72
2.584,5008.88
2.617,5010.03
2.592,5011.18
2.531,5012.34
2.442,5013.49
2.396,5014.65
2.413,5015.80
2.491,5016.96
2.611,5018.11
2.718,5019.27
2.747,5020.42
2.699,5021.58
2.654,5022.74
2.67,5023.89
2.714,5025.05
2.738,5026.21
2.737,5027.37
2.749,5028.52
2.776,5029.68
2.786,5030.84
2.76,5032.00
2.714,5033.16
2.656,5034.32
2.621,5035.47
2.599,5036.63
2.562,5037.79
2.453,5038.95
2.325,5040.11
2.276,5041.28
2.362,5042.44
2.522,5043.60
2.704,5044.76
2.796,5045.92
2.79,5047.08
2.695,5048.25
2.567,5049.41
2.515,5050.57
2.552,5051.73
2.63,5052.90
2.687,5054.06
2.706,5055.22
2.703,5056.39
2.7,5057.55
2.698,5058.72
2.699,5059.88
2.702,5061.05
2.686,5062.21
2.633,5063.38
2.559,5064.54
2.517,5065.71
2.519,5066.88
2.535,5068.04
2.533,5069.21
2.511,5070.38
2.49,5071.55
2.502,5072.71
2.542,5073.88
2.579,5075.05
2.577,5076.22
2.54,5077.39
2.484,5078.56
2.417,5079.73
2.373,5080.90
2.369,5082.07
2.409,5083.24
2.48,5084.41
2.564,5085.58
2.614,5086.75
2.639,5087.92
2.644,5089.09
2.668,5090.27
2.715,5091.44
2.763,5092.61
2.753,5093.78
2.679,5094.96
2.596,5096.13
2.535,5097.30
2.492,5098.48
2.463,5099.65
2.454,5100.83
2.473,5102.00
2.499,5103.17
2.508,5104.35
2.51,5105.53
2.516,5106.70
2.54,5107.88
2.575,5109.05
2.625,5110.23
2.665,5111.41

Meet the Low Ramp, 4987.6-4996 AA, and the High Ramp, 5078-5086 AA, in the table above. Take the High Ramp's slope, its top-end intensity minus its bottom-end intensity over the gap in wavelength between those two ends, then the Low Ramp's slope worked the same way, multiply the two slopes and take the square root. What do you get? 0.017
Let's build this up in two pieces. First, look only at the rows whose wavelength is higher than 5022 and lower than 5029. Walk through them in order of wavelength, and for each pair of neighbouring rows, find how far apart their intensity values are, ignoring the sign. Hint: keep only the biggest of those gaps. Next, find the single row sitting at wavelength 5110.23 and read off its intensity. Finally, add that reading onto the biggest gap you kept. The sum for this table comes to 2.67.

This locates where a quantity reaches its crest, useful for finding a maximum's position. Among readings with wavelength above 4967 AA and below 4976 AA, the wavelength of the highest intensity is 4974.40 AA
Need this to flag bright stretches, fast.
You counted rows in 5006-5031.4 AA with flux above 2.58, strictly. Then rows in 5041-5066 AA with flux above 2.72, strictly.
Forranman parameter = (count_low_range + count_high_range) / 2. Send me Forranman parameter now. 8.5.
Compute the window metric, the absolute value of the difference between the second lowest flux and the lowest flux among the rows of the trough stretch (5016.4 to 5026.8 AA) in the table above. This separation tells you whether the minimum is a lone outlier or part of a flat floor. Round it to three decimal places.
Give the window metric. 0.120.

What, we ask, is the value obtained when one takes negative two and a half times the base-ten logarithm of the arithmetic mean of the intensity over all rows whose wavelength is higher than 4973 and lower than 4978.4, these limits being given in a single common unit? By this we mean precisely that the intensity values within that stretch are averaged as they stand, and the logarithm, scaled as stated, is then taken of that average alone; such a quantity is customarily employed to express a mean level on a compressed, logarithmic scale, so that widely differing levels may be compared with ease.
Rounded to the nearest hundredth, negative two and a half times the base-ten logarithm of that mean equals -1.18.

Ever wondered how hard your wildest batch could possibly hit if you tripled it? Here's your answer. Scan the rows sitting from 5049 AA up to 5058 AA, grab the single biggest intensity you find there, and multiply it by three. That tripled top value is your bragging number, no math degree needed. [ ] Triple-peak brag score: 8.12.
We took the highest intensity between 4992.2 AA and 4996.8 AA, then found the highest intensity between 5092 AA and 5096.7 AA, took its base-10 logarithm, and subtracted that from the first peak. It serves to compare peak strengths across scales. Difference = 2.39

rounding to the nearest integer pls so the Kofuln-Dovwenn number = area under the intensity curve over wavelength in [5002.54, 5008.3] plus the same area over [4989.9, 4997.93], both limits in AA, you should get 37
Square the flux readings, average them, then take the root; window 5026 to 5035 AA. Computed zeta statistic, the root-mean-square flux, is 2.74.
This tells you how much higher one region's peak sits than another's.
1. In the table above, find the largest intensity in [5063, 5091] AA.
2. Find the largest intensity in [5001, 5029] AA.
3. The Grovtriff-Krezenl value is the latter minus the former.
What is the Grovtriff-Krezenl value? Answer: 0.081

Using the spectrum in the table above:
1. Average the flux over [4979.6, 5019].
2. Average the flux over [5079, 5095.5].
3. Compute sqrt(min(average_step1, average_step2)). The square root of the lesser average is 1.61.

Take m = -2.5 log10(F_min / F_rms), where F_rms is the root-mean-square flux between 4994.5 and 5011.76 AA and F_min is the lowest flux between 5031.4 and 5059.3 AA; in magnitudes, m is 0.16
